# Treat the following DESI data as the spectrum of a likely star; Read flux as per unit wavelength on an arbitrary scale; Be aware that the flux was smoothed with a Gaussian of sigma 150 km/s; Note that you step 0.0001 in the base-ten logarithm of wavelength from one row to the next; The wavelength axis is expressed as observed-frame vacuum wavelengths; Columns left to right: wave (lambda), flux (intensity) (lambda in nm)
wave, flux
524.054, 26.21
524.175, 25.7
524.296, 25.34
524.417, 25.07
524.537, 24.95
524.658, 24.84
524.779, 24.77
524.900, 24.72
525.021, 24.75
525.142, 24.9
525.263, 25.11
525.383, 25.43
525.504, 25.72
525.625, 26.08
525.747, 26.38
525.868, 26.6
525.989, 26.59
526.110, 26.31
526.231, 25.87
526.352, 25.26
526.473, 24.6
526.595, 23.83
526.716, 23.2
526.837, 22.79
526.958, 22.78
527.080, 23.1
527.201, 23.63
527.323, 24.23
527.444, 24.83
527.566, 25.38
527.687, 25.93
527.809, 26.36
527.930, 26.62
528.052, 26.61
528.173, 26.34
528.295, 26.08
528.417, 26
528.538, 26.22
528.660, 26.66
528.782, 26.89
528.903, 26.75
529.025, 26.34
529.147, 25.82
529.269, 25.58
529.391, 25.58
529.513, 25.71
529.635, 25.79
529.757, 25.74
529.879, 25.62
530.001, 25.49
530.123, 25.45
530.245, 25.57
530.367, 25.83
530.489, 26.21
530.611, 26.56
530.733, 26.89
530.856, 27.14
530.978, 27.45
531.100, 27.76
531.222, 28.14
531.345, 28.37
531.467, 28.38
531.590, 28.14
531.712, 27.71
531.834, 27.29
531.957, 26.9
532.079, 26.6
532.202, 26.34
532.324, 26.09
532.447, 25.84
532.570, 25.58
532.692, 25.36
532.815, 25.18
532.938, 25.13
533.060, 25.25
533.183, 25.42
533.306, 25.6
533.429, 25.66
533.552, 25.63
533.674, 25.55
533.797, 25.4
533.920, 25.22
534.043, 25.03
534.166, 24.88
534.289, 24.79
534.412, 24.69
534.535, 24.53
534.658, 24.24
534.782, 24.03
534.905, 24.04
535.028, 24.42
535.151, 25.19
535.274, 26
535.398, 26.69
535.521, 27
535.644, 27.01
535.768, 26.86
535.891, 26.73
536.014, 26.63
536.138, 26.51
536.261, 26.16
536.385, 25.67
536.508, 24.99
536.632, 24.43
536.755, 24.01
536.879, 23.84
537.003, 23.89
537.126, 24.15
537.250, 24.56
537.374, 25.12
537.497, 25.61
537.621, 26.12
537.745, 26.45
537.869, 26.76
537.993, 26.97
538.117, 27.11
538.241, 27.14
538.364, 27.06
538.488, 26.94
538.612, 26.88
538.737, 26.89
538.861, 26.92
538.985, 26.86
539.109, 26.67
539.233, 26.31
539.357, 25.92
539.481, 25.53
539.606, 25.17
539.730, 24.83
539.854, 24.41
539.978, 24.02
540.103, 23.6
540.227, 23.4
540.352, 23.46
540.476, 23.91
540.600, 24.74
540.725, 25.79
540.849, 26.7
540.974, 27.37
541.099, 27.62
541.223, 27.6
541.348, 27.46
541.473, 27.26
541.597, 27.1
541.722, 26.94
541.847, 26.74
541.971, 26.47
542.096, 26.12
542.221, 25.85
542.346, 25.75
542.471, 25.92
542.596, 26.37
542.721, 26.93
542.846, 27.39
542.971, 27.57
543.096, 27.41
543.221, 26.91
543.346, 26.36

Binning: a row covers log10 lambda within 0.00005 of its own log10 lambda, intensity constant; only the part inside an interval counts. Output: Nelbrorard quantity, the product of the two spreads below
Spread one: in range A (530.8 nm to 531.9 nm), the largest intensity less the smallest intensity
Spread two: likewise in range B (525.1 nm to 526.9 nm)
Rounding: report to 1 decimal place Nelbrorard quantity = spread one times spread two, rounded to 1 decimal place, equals 4.7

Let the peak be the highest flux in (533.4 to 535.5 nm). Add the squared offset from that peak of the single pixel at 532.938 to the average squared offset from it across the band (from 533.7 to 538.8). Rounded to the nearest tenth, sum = 4.8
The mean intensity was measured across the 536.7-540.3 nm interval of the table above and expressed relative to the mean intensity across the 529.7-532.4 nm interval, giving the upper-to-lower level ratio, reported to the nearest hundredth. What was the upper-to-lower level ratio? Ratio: 0.96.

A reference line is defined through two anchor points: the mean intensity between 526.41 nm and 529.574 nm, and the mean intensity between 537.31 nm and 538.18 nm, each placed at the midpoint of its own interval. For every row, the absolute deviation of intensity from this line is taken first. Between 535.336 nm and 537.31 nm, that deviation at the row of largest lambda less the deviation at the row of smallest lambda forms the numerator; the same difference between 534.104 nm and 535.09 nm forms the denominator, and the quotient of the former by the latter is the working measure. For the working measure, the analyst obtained 1.9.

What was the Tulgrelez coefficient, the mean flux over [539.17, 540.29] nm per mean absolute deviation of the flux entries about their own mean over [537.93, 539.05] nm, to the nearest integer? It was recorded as 289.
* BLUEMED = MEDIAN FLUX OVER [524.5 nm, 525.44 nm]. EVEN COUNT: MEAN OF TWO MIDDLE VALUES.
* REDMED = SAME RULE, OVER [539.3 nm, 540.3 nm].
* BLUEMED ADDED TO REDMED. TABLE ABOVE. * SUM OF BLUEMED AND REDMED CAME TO 49.5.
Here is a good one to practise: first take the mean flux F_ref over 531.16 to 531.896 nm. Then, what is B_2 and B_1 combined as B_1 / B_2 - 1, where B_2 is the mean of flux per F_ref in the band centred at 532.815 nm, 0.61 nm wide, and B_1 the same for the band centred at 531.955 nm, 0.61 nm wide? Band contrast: 0.07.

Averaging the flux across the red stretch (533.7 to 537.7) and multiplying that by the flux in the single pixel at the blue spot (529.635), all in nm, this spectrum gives 652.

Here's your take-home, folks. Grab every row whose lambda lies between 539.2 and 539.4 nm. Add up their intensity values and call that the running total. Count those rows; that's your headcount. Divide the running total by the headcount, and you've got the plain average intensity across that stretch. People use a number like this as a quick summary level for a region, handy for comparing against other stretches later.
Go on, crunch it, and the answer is 26.1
